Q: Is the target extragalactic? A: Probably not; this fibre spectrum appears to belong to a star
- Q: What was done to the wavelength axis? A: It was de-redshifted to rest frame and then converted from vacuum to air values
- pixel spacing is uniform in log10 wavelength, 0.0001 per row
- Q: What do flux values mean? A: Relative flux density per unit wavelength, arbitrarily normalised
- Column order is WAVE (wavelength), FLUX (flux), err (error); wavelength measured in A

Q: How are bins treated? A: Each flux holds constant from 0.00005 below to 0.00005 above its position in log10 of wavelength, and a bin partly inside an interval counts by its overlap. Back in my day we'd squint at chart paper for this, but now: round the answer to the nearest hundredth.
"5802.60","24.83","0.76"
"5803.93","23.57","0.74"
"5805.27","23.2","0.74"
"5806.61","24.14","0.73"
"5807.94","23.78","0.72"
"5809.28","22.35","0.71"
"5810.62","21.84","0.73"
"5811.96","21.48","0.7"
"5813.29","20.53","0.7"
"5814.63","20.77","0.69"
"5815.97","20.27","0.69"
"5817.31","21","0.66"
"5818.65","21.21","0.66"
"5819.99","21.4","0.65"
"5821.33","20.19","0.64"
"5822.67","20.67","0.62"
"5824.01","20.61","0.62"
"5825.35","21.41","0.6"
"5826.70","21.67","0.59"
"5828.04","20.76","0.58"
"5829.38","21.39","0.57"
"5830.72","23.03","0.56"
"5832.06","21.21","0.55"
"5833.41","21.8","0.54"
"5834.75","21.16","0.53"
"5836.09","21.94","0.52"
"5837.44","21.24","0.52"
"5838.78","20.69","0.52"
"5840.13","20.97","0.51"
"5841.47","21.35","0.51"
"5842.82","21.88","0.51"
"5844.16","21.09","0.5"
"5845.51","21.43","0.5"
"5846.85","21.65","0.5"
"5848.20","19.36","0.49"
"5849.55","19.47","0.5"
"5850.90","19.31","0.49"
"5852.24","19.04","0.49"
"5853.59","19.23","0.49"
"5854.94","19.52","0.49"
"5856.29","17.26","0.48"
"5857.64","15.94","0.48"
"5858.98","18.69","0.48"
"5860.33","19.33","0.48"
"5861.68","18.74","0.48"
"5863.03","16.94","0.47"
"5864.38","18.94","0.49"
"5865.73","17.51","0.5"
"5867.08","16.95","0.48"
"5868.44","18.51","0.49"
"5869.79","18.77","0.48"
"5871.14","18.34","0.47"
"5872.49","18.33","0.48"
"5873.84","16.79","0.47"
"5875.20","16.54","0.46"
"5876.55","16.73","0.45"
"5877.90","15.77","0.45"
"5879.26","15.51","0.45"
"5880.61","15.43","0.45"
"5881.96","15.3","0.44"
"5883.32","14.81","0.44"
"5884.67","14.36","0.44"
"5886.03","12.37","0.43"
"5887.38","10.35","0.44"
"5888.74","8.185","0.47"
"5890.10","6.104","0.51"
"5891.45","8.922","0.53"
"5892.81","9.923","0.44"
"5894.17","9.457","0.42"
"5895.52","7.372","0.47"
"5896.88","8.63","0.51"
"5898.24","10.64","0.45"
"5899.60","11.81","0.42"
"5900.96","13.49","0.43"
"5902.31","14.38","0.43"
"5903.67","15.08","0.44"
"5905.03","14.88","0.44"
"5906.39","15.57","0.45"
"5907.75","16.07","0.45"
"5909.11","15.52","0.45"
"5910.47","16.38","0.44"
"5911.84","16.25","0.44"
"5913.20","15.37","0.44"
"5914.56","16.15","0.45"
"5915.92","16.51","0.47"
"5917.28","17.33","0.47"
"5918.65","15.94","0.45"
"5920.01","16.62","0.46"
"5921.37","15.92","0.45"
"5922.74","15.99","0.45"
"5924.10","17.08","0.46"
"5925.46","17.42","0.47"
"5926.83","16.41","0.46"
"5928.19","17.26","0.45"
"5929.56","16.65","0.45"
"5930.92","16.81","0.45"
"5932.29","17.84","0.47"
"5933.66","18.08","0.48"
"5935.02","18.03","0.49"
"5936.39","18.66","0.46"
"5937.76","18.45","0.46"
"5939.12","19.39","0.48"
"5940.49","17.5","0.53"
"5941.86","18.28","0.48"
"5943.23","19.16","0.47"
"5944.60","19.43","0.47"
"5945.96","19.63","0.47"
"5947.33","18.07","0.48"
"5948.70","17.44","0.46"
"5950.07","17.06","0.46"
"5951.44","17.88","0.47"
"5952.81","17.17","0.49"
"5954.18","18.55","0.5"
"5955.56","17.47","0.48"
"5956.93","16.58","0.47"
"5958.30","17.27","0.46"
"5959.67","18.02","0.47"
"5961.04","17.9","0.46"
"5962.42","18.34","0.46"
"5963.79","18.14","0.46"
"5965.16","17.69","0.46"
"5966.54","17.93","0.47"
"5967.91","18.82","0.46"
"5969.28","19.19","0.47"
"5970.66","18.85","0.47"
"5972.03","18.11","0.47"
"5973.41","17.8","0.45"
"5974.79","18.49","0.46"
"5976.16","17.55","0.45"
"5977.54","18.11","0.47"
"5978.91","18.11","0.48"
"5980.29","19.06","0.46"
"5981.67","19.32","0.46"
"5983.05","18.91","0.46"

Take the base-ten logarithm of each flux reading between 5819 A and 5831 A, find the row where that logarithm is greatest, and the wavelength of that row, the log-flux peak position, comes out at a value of 5830.72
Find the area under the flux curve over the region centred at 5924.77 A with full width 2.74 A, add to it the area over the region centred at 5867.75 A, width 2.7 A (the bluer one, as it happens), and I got 95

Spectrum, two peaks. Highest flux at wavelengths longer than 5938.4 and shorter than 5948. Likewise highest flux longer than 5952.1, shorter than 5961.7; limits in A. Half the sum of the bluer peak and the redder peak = 19.1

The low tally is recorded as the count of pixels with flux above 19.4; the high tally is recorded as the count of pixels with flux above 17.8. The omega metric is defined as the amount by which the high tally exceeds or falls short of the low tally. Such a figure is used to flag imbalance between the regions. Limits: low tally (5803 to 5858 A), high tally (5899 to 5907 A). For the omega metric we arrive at -35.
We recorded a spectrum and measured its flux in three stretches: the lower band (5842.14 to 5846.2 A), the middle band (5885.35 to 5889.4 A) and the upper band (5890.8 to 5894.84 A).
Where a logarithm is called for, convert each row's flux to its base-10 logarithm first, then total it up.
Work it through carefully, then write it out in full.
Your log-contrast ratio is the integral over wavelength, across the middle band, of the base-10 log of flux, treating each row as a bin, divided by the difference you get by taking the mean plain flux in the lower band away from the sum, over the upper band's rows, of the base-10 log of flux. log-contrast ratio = -0.22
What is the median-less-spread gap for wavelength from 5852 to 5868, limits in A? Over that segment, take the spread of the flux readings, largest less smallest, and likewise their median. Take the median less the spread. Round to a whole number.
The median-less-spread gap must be 15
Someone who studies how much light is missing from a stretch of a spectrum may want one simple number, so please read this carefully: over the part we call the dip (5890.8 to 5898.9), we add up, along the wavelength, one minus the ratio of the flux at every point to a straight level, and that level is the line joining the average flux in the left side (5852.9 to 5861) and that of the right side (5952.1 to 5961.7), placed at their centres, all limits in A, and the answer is 4.0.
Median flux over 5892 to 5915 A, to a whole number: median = 15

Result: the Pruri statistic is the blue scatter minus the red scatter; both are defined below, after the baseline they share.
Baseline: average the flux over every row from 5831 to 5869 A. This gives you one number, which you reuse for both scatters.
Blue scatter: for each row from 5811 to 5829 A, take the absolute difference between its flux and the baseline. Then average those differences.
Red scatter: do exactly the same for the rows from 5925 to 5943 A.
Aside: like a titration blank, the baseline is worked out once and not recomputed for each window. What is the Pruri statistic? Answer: -0.7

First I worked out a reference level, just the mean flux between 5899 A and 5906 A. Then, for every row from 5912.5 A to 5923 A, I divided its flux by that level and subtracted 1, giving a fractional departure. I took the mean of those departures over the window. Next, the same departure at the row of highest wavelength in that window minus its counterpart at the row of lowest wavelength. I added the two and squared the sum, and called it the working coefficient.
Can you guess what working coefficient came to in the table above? 0.04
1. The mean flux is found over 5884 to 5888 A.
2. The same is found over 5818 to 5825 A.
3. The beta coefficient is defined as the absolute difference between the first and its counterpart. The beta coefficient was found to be 8.5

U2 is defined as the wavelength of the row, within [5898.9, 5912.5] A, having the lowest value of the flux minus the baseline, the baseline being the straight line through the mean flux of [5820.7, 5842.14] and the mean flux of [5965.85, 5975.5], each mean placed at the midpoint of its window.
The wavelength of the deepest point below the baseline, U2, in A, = 5899.60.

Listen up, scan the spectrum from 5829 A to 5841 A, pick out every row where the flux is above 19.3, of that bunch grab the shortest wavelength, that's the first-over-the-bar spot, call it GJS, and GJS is 5829.38 A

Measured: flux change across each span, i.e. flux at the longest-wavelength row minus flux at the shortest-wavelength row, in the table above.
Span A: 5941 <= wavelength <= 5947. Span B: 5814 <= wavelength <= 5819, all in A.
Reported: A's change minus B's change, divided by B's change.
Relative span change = 2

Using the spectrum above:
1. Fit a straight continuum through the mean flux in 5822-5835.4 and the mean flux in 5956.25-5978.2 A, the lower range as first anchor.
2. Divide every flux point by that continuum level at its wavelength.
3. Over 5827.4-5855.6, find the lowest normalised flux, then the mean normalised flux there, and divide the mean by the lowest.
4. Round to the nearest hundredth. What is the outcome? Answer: 1.08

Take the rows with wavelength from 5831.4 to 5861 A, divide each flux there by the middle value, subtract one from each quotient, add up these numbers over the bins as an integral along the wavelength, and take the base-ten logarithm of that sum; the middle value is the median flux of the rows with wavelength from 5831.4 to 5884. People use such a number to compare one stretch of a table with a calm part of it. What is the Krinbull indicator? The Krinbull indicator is 0.28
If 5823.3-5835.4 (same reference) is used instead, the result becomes 0.20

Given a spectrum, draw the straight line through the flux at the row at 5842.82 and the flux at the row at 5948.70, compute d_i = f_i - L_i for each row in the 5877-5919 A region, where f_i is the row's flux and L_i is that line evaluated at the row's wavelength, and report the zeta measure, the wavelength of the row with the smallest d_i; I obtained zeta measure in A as 5890.10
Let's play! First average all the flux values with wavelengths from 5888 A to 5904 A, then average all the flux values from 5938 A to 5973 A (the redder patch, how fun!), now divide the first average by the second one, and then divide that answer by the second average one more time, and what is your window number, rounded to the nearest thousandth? 0.031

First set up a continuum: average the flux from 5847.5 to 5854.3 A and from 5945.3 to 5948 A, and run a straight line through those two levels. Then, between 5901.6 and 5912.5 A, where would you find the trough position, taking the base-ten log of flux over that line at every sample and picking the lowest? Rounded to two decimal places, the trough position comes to 5902.31 A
